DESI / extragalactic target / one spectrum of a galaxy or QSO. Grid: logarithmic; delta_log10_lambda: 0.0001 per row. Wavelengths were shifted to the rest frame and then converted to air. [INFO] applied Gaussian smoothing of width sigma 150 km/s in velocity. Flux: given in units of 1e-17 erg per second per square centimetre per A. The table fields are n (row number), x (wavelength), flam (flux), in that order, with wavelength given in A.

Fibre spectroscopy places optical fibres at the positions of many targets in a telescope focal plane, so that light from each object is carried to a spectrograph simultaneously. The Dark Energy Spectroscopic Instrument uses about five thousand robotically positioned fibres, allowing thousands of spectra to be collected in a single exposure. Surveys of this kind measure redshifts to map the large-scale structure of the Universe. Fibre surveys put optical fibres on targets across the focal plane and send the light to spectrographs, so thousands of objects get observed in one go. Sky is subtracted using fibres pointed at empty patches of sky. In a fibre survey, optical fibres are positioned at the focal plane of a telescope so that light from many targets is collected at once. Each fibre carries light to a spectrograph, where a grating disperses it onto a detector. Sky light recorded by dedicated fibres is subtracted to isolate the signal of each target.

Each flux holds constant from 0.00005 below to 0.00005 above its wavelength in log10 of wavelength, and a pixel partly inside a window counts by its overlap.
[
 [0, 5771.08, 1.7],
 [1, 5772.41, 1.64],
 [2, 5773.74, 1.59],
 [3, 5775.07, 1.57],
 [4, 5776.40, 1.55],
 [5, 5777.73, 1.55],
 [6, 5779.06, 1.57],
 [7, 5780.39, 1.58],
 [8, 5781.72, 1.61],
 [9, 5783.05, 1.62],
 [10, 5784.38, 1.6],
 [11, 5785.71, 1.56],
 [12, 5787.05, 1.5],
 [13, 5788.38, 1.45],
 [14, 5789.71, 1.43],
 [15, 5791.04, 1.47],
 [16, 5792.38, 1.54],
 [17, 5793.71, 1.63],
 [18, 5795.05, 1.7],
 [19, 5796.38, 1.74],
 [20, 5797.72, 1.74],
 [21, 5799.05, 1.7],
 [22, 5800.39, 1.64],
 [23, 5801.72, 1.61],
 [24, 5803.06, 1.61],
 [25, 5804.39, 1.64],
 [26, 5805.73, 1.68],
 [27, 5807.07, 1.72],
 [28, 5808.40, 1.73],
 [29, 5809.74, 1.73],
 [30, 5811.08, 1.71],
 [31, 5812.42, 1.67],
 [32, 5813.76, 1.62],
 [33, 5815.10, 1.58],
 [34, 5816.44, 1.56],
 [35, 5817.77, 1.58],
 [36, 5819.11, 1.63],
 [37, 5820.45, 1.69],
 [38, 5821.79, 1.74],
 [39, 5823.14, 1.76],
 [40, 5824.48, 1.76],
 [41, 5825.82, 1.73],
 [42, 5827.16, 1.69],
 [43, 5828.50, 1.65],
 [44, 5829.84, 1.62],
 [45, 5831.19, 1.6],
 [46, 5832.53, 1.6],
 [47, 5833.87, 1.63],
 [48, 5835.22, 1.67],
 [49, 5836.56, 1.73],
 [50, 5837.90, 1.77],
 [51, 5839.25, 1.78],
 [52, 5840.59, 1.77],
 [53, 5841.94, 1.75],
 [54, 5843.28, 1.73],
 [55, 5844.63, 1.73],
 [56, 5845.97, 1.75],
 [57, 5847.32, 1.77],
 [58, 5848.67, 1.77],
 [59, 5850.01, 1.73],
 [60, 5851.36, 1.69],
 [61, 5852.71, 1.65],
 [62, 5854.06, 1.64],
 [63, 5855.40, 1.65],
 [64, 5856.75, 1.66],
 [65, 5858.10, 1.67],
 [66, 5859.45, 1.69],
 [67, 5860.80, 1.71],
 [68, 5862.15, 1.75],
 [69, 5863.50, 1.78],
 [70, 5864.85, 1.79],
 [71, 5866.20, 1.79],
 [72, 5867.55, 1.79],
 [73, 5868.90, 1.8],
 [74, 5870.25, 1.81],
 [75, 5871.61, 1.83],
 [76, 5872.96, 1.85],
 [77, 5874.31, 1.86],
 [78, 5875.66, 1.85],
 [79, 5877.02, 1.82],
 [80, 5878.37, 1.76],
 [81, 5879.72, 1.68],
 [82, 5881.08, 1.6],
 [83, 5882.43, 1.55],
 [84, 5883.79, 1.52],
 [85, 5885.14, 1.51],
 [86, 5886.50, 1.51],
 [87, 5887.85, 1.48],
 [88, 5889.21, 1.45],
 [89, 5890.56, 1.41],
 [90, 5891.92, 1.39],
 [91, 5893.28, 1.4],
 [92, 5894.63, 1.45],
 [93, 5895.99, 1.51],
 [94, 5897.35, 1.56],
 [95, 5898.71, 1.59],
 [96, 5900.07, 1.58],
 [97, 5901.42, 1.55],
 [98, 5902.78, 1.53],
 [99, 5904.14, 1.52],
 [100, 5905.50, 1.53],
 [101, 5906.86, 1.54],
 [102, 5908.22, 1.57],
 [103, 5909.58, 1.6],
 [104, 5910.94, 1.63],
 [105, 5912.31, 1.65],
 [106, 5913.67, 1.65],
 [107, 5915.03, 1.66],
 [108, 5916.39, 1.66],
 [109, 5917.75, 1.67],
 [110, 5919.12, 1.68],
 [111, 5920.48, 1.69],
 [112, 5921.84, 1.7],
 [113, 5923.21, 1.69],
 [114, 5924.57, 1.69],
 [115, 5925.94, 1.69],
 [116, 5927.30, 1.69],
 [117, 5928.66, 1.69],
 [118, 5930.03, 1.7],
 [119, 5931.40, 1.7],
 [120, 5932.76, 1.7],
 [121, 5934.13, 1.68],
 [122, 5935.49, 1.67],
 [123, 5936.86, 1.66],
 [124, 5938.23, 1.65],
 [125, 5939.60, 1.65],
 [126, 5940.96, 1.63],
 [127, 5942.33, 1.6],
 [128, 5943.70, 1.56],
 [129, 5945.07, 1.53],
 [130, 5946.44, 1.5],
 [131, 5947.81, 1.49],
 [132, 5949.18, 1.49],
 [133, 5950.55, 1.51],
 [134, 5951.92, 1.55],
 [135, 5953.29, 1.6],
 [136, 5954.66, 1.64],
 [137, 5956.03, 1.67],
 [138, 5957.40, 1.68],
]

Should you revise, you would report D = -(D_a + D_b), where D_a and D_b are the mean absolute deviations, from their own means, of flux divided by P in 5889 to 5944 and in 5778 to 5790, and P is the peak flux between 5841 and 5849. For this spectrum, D -0.08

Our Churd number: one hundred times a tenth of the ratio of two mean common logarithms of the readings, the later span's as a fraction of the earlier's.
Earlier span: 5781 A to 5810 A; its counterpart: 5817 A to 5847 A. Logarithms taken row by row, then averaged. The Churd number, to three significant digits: 11.0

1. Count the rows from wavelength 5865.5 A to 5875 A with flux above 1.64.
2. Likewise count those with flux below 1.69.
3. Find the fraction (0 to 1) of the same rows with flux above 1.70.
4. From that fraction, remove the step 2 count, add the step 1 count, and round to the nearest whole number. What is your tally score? 8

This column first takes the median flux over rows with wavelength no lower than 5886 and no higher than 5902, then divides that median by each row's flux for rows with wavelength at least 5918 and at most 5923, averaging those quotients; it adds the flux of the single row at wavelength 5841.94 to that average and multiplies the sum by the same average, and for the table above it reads 2.33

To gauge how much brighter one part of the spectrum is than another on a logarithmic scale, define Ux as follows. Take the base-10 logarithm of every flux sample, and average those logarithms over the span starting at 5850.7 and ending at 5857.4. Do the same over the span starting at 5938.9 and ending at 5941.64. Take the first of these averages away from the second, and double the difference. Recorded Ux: -0.01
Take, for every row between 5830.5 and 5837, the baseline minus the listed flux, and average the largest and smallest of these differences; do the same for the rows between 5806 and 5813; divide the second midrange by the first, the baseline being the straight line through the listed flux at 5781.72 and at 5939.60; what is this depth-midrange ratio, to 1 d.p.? 2.0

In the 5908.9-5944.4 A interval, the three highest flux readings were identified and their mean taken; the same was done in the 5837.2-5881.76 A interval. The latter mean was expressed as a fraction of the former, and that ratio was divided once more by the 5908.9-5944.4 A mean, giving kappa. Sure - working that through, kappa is 0.64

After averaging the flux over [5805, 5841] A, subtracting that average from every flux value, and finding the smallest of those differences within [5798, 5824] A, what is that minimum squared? 0.015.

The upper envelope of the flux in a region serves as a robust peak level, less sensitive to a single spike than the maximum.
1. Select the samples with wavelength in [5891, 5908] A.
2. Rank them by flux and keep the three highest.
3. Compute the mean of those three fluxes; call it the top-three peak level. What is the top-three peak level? 1.58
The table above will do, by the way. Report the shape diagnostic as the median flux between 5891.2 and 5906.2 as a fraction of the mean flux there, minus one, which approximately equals 0.013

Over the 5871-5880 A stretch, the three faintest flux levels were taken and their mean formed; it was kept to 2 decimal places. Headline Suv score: 1.75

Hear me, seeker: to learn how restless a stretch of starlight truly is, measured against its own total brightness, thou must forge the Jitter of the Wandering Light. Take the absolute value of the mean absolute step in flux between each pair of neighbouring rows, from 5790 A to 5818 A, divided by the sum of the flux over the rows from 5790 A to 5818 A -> 0.0010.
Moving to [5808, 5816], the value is 0.0030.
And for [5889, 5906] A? 0.0015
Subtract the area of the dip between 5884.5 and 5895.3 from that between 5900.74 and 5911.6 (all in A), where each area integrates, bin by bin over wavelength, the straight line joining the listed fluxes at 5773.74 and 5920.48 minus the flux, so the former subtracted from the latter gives -1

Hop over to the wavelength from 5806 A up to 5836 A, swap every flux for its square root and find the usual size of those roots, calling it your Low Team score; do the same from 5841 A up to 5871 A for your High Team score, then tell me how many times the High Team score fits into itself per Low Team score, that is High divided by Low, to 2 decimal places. 1.02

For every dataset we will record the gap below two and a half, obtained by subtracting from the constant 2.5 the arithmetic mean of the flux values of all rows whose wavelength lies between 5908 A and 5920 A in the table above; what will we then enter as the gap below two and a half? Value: 0.86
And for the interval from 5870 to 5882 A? 0.72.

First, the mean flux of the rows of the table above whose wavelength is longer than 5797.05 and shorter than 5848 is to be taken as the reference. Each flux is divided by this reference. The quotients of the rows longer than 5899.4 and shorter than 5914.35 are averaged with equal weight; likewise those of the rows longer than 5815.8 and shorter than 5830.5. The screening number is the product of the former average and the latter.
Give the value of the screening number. 0.929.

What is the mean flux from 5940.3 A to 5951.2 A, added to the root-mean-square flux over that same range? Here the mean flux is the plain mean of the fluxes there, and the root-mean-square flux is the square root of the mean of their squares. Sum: 3.08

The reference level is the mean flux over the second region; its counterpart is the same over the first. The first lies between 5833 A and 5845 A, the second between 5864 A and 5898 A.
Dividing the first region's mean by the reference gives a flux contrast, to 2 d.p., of 1.05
